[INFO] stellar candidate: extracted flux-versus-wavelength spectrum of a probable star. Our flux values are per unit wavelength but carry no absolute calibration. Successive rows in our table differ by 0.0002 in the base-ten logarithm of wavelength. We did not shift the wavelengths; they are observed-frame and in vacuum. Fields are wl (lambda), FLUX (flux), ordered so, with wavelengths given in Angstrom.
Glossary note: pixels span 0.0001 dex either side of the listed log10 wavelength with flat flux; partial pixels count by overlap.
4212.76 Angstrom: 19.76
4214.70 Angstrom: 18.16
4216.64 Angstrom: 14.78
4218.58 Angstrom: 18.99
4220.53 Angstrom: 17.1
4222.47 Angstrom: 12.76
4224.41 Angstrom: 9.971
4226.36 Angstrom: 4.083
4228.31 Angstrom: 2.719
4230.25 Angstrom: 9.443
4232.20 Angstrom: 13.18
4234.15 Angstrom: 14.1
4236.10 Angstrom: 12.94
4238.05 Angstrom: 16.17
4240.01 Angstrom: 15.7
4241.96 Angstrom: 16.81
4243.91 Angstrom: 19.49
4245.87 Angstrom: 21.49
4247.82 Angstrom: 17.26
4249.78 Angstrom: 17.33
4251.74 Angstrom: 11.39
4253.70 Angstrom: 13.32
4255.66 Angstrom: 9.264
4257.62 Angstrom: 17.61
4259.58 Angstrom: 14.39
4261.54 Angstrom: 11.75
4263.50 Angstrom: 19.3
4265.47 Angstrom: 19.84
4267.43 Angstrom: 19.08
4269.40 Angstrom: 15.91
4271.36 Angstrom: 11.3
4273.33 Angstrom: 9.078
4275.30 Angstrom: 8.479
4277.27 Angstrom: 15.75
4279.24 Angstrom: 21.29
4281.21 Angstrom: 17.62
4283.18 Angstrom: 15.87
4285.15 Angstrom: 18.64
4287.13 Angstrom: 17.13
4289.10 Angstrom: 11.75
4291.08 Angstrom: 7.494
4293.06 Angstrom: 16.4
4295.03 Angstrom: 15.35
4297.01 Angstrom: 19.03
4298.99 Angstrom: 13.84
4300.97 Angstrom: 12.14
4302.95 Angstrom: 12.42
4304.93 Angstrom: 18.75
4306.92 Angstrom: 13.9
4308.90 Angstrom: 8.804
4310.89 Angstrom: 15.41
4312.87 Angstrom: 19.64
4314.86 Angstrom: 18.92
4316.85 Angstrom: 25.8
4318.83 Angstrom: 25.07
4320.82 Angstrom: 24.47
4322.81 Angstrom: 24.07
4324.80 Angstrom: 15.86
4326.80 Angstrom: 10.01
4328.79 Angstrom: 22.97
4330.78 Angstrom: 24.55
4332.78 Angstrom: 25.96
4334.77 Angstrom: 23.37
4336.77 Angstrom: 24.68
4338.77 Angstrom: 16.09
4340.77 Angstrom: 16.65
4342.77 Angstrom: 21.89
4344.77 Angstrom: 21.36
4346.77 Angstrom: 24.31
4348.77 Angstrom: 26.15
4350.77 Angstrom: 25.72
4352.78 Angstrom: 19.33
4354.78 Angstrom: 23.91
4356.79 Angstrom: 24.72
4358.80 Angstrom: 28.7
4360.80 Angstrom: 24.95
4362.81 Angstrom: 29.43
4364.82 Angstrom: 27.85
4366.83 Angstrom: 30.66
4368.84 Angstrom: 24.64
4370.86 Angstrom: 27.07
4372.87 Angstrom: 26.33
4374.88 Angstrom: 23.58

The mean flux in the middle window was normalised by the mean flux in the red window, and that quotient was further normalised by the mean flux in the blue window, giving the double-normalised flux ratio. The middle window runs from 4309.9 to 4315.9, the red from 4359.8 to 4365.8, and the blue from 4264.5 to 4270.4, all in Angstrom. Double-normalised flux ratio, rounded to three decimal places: 0.036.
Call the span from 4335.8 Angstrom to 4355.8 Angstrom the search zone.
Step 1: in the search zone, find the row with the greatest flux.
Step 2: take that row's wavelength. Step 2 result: 4348.77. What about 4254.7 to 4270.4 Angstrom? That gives 4265.47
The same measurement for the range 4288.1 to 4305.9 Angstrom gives 4297.01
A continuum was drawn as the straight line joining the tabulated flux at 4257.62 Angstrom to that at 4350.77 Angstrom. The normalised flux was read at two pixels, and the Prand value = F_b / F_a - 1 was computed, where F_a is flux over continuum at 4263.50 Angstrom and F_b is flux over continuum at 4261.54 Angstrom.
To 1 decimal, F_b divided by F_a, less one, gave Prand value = -0.4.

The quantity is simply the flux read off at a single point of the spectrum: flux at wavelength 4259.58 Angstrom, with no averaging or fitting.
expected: 14.39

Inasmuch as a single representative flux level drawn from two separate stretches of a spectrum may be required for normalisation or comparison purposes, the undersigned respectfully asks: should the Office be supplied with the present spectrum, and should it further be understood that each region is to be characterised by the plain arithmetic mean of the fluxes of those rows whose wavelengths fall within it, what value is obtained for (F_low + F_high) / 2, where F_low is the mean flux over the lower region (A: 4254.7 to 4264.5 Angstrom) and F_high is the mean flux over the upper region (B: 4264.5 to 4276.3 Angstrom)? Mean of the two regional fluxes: 14.2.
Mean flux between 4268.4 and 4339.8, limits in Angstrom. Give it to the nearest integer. 17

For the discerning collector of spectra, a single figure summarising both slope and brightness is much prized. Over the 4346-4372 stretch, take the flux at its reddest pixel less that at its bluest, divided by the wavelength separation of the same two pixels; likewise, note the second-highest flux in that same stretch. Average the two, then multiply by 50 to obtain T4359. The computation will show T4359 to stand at 739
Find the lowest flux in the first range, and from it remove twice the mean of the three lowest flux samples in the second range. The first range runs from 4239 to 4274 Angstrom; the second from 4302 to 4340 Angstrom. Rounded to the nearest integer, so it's -12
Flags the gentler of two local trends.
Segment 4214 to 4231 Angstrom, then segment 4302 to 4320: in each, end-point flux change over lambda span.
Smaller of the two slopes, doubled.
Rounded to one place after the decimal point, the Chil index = -1.1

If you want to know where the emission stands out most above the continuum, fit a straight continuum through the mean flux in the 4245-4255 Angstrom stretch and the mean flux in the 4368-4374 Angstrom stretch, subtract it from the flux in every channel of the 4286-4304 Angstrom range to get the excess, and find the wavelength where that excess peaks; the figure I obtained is 4297.01 Angstrom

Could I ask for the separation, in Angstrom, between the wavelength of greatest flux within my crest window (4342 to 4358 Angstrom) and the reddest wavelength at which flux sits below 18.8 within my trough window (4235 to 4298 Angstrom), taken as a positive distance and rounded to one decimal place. 53.7 Angstrom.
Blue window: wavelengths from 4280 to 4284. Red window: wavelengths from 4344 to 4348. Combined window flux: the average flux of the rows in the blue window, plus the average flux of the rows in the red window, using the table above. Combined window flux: 40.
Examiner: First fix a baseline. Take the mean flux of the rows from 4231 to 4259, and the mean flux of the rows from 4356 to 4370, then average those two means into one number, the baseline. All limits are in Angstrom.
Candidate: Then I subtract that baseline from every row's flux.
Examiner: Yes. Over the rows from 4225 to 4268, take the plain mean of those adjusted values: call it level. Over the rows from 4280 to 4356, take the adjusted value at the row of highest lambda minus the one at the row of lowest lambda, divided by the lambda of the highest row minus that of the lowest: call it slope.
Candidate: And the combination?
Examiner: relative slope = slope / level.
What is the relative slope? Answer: -0.012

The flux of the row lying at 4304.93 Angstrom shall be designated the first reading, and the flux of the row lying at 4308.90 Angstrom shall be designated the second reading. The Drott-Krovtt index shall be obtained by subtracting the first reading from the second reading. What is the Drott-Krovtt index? -10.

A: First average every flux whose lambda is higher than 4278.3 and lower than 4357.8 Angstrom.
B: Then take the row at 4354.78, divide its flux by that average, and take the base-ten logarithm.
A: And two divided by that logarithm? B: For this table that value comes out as 20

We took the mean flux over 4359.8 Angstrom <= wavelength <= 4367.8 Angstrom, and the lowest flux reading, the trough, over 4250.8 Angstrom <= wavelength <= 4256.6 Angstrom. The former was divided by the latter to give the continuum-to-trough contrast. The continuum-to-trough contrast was 3.0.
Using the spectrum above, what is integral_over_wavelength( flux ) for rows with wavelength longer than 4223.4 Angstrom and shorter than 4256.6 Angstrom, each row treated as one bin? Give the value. 439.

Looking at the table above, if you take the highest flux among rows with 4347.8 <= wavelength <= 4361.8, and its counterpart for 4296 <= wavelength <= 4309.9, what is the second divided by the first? 0.66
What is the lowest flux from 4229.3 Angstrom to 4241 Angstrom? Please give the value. 9.443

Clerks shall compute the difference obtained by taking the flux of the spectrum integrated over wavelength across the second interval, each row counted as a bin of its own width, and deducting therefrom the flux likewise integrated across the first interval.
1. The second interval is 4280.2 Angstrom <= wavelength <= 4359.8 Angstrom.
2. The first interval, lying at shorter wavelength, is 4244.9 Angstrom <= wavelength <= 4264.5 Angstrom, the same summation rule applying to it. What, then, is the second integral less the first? 1231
